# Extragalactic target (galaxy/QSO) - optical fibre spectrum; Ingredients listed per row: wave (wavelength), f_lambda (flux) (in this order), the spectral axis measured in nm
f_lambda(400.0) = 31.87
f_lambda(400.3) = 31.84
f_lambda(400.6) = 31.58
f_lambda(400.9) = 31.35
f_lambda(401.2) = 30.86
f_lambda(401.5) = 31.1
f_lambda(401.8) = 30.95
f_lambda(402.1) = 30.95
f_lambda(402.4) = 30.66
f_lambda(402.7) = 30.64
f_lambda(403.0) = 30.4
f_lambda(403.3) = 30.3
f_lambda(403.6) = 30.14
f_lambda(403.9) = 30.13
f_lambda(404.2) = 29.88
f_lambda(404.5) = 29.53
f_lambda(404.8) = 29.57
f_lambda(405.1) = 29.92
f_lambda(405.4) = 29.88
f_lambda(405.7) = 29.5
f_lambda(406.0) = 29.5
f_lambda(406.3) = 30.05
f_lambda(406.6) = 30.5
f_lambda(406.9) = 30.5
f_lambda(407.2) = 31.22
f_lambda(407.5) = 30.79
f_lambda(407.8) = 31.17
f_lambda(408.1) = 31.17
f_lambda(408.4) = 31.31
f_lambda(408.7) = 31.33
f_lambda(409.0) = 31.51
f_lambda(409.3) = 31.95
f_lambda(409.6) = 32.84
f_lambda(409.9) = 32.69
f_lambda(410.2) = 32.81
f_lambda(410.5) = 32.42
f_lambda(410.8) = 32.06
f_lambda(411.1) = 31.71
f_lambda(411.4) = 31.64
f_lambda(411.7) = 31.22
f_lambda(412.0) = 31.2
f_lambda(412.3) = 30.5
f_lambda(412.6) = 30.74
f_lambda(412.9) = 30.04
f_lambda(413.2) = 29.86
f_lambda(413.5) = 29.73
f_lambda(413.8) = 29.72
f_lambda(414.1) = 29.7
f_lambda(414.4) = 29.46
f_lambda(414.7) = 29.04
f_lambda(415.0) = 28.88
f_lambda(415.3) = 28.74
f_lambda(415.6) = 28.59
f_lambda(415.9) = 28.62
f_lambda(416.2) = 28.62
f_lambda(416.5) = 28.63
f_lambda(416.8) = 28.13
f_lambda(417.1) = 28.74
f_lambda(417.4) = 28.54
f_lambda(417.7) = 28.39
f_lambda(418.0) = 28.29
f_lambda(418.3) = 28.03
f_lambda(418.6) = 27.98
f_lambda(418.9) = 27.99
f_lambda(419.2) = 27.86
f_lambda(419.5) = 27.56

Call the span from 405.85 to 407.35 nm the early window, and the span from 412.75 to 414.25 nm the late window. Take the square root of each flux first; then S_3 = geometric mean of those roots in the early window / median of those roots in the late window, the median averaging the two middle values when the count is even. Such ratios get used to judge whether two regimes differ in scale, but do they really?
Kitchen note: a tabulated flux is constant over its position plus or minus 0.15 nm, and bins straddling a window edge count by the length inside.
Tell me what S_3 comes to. 1.010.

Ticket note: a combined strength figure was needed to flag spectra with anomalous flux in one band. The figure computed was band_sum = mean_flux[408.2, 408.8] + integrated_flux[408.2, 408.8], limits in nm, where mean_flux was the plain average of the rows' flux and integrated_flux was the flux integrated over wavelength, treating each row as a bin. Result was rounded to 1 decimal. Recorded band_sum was 50.1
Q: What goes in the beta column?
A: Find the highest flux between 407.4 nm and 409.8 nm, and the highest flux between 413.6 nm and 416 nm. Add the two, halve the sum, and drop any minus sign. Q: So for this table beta 31.3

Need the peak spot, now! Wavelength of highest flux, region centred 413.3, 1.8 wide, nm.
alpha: 412.6 nm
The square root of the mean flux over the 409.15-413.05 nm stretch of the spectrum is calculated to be 5.63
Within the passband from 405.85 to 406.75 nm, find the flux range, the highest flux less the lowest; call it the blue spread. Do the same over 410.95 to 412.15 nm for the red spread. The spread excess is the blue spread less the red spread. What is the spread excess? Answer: 0.5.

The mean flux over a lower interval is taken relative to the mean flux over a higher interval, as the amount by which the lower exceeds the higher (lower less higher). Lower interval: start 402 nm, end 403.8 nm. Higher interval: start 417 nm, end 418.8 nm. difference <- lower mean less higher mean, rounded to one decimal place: 2.2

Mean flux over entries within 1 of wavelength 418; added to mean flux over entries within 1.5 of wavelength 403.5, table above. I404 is 58.5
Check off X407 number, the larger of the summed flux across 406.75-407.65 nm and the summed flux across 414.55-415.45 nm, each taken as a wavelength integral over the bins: 27.8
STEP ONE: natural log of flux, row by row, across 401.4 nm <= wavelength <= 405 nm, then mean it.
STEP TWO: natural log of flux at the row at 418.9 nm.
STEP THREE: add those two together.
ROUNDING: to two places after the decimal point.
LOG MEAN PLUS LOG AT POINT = 6.74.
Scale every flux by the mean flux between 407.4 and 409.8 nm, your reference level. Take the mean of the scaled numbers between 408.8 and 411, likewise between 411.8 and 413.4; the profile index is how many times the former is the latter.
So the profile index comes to 1.06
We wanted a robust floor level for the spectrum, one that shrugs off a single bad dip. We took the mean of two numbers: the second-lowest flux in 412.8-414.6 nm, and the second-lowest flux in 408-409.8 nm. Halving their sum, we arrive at 30.5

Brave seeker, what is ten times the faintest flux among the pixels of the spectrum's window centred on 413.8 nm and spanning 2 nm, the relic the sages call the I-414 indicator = 290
